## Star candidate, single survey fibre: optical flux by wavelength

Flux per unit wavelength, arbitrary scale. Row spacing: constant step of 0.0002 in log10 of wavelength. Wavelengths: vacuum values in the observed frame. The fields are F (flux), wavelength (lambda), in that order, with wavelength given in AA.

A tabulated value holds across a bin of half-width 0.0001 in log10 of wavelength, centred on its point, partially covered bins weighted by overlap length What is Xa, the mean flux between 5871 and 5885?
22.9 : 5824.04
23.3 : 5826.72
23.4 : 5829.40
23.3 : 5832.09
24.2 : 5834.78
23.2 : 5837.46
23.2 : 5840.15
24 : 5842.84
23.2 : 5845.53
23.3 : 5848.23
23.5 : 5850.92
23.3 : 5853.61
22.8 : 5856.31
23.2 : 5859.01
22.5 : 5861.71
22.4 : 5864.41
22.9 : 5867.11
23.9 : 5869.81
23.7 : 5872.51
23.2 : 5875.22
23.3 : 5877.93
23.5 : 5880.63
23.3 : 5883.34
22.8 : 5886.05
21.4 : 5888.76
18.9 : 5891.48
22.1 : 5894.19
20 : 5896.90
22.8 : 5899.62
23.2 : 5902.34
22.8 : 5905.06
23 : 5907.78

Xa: 23.4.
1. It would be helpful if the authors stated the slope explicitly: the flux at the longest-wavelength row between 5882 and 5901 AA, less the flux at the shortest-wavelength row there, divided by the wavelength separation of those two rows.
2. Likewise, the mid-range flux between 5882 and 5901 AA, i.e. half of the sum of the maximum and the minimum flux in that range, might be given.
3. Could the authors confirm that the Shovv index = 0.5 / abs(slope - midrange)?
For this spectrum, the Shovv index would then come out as 0.0237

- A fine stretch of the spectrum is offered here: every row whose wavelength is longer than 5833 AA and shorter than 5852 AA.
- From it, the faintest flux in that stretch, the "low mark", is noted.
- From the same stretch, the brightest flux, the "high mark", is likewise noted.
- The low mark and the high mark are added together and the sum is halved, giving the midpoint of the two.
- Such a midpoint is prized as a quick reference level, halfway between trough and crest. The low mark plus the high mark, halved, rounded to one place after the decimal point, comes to 23.7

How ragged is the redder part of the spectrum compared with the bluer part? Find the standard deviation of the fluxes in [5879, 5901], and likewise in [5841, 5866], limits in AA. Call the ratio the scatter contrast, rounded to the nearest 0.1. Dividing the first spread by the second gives 3.3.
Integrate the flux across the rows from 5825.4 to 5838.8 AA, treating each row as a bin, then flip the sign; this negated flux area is -315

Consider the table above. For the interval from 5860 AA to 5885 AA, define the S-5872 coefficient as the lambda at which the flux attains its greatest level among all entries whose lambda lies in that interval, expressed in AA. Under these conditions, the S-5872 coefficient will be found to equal 5869.81 AA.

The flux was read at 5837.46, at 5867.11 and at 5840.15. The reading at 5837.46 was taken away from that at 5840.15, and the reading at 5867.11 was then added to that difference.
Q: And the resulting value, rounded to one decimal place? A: 22.9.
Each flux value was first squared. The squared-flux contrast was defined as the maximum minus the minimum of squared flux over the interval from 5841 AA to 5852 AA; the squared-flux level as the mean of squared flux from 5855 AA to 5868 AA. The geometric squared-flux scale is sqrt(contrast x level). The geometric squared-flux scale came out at 140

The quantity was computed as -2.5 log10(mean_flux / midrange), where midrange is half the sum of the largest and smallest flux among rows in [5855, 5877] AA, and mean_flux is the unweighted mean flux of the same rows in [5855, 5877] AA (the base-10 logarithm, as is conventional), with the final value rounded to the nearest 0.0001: 0.0035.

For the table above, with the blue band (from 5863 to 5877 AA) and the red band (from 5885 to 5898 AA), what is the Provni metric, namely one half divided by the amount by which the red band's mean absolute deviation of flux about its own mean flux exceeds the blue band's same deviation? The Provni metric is 0.6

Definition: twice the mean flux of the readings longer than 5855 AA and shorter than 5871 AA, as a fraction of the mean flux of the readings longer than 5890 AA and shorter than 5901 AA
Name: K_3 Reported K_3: 2.19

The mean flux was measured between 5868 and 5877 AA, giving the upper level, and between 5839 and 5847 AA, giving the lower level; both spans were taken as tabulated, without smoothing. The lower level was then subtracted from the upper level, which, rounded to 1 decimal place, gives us 0.1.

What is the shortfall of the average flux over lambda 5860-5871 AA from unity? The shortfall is -21.9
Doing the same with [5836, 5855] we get -22.4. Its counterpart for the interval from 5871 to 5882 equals -22.4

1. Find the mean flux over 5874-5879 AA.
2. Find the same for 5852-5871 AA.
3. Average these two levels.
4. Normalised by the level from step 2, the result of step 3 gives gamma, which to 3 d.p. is 1.005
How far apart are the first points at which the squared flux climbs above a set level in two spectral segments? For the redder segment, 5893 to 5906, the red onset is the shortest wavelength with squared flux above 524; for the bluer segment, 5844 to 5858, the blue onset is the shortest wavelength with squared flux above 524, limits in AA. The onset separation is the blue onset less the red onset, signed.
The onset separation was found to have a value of -56.8 AA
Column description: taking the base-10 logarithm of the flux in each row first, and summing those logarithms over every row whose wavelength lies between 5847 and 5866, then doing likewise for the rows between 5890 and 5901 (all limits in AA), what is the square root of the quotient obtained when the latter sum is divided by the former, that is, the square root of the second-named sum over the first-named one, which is 0.74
